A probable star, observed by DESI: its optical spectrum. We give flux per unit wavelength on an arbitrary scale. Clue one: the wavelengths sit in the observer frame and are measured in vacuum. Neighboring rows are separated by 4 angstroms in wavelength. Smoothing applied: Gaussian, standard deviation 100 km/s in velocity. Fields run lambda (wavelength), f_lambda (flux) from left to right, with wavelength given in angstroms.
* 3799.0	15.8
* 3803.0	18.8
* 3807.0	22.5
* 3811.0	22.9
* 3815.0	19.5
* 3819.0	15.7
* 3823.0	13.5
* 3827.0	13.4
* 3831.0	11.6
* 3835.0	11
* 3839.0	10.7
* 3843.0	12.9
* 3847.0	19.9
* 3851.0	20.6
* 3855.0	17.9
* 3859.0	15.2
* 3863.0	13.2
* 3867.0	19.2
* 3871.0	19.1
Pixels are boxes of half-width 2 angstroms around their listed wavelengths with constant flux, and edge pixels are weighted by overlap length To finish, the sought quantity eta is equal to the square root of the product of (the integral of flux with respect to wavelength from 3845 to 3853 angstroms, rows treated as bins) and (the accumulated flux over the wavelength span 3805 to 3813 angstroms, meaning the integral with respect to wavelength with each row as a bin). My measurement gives 172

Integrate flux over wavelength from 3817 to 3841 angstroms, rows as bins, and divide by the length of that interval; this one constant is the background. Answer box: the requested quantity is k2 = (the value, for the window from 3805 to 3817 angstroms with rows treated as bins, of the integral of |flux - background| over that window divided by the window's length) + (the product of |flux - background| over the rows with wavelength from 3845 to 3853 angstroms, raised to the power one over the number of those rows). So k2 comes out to 16.6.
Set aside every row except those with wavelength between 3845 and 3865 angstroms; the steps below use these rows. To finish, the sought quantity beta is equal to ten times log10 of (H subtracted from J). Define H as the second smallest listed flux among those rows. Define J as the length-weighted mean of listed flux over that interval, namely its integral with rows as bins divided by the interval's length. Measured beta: 3.3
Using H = 15.2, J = 17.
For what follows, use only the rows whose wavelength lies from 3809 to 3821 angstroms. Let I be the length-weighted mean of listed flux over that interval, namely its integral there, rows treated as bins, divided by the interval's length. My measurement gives 19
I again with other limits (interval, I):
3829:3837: 11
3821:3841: 12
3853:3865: 15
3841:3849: 16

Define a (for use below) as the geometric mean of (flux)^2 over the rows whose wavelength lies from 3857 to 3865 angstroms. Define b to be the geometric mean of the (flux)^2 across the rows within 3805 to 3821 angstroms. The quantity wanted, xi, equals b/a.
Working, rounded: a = 201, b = 397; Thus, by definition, 2.0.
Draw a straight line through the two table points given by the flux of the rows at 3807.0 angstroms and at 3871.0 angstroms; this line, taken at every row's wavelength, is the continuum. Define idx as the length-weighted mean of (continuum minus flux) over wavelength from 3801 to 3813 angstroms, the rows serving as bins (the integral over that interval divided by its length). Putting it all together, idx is 1.1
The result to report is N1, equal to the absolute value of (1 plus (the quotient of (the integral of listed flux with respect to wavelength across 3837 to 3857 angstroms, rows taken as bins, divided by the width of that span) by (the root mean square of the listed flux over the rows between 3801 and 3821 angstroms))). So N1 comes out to 1.82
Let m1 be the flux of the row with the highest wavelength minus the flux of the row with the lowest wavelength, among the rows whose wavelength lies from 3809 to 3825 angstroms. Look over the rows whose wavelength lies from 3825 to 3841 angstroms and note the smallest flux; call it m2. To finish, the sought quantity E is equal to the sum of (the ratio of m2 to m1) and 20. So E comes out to 18.9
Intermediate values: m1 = -9.4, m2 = 10.7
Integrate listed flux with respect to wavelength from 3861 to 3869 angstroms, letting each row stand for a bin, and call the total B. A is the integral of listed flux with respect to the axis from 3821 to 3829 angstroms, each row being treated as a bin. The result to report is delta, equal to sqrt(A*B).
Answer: 118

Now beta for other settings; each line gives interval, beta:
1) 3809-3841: 5.8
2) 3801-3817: 1.5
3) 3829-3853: 5.4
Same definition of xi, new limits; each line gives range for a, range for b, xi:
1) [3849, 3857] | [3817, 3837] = 0.5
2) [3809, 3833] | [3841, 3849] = 1.0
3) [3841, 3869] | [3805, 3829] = 1.1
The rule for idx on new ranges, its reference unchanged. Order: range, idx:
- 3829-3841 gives 9.9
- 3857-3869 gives 3.7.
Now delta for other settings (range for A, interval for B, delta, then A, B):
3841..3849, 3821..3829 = 119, 131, 108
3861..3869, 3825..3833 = 114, 130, 100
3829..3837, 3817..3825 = 103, 90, 117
